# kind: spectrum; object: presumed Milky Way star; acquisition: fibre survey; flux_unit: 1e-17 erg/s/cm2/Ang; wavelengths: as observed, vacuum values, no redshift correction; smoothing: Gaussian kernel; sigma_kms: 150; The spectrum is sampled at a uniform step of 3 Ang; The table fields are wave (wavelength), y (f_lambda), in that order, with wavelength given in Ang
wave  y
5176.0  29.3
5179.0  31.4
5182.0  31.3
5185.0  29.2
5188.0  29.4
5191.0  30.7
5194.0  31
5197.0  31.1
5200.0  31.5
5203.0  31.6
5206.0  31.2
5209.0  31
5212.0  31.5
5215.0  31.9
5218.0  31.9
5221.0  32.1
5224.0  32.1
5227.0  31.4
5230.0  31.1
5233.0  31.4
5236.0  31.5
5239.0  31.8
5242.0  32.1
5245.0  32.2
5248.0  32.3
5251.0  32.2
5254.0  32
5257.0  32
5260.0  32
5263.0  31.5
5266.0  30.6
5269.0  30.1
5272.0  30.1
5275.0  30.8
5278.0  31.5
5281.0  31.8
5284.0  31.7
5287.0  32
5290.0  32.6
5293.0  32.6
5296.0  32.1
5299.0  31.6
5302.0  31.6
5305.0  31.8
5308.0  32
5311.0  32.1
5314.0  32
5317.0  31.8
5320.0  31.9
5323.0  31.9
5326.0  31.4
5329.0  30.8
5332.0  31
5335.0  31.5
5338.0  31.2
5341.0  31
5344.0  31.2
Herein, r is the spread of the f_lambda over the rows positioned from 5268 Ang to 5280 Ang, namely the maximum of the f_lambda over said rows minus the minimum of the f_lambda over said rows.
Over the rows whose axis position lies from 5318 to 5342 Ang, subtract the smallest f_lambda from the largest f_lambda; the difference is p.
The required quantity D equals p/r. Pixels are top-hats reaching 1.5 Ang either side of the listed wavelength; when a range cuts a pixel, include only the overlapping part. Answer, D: 0.79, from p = 1.1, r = 1.4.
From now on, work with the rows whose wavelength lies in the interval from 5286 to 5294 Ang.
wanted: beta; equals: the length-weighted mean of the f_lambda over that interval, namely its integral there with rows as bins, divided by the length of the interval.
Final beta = 32.4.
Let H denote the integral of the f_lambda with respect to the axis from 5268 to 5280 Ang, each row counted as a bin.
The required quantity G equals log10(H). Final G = 2.57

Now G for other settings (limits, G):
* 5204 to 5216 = 2.58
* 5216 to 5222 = 2.28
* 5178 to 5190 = 2.56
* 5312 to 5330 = 2.76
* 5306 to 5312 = 2.28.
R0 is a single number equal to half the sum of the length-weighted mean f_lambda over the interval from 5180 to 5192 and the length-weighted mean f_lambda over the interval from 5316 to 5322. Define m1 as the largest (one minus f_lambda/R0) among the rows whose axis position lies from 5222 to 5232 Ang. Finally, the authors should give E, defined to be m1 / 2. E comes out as -0.001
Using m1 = -0.003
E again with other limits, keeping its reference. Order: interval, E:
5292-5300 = -0.009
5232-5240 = -0.006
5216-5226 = -0.014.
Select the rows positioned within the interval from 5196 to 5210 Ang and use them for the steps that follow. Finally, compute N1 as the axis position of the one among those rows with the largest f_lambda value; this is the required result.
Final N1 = 5203.0 Ang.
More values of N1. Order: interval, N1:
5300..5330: 5311.0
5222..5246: 5245.0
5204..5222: 5221.0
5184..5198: 5197.0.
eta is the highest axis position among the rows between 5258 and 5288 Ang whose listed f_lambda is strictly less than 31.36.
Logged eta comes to 5275.0 Ang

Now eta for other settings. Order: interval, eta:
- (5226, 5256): 5230.0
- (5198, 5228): 5209.0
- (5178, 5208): 5206.0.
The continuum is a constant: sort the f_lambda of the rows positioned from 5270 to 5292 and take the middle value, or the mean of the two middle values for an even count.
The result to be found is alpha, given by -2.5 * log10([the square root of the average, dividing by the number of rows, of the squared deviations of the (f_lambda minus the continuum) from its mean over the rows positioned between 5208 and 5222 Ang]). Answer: 1.0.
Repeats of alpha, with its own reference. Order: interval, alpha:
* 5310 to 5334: 0.9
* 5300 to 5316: 1.9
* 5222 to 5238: 1.2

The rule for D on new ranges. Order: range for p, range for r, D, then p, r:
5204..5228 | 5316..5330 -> 1.00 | 1.1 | 1.1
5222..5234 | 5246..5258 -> 3.33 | 1.0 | 0.3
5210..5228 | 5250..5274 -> 0.33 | 0.7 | 2.1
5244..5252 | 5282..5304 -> 0.10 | 0.1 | 1.0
